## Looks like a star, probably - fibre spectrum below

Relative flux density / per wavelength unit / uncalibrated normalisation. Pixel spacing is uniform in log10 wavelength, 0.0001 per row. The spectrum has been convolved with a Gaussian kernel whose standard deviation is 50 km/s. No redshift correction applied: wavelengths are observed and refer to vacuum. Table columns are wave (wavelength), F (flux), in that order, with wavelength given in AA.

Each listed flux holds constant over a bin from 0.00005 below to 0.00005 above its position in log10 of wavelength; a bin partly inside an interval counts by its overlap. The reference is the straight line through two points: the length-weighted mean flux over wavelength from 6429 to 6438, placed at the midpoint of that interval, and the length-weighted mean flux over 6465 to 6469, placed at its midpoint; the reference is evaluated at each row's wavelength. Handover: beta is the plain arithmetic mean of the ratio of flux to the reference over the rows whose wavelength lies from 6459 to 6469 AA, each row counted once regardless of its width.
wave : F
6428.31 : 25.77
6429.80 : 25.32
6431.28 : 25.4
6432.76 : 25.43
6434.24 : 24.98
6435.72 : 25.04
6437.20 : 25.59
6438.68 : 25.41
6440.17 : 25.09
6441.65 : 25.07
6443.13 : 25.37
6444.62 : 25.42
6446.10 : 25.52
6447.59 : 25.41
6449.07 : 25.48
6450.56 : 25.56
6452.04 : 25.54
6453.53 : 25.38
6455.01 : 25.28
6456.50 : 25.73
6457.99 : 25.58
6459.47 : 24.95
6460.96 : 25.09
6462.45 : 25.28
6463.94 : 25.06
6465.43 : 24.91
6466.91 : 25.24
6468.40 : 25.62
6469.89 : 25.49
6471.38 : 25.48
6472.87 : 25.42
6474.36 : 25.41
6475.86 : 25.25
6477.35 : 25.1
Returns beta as 0.99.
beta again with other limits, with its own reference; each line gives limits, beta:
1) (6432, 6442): 1.00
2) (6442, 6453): 1.01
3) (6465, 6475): 1.00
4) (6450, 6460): 1.00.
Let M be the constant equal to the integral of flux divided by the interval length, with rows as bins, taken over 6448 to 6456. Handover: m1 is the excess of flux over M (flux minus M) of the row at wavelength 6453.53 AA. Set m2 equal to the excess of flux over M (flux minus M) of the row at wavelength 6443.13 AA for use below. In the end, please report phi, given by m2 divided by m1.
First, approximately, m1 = -0.1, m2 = -0.1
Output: 1.1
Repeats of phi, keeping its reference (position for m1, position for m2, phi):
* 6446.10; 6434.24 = -9.2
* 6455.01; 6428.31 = -1.6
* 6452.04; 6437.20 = 1.7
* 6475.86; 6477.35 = 1.7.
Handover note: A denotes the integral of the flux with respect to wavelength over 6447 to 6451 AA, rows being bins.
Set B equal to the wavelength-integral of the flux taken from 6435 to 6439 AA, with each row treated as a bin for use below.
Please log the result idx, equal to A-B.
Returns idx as 0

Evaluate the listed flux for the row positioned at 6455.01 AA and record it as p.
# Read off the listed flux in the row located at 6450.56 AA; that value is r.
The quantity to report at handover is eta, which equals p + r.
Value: 50.8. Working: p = 25.28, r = 25.56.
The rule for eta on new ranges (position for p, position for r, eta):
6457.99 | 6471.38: 51.1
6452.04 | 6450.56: 51.1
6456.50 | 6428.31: 51.5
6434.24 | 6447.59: 50.4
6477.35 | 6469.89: 50.6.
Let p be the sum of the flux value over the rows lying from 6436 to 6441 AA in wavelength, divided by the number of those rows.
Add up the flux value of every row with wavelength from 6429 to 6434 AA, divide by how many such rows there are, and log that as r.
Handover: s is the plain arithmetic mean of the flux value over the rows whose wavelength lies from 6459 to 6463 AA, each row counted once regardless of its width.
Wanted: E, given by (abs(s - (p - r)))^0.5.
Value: 5.01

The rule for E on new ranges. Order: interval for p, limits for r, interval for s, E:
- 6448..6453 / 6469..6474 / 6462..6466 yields 5.00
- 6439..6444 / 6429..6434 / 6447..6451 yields 5.07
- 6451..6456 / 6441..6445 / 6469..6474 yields 5.03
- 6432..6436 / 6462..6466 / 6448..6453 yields 5.05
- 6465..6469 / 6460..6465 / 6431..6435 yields 5.02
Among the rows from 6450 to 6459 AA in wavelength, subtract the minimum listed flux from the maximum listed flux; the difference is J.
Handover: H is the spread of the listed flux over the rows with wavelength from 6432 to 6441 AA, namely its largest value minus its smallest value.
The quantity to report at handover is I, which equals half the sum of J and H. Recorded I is 0.53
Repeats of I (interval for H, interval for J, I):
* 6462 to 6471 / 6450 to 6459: 0.58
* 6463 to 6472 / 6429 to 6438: 0.66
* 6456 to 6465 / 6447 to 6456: 0.53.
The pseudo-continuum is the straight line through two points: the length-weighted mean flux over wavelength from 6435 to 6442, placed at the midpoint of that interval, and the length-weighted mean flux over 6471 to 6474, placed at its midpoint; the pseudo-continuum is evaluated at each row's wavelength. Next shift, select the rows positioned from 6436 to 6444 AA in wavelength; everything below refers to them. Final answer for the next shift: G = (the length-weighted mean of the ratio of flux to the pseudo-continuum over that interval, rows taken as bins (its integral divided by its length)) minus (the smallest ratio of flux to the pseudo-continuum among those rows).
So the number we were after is 0.009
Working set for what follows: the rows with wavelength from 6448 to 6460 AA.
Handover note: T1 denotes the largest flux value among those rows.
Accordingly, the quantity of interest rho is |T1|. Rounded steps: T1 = 25.73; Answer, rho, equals 25.7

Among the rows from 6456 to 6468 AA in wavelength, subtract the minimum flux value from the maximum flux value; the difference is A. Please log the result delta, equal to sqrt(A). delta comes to 0.91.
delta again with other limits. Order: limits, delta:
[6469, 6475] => 0.28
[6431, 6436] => 0.67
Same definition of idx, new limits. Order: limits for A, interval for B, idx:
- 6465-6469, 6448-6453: -26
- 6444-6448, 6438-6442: 1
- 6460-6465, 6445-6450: -2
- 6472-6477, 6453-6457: 25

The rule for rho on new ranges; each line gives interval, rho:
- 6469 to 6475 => 25.5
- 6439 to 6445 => 25.4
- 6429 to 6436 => 25.4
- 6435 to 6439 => 25.6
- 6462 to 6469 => 25.6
